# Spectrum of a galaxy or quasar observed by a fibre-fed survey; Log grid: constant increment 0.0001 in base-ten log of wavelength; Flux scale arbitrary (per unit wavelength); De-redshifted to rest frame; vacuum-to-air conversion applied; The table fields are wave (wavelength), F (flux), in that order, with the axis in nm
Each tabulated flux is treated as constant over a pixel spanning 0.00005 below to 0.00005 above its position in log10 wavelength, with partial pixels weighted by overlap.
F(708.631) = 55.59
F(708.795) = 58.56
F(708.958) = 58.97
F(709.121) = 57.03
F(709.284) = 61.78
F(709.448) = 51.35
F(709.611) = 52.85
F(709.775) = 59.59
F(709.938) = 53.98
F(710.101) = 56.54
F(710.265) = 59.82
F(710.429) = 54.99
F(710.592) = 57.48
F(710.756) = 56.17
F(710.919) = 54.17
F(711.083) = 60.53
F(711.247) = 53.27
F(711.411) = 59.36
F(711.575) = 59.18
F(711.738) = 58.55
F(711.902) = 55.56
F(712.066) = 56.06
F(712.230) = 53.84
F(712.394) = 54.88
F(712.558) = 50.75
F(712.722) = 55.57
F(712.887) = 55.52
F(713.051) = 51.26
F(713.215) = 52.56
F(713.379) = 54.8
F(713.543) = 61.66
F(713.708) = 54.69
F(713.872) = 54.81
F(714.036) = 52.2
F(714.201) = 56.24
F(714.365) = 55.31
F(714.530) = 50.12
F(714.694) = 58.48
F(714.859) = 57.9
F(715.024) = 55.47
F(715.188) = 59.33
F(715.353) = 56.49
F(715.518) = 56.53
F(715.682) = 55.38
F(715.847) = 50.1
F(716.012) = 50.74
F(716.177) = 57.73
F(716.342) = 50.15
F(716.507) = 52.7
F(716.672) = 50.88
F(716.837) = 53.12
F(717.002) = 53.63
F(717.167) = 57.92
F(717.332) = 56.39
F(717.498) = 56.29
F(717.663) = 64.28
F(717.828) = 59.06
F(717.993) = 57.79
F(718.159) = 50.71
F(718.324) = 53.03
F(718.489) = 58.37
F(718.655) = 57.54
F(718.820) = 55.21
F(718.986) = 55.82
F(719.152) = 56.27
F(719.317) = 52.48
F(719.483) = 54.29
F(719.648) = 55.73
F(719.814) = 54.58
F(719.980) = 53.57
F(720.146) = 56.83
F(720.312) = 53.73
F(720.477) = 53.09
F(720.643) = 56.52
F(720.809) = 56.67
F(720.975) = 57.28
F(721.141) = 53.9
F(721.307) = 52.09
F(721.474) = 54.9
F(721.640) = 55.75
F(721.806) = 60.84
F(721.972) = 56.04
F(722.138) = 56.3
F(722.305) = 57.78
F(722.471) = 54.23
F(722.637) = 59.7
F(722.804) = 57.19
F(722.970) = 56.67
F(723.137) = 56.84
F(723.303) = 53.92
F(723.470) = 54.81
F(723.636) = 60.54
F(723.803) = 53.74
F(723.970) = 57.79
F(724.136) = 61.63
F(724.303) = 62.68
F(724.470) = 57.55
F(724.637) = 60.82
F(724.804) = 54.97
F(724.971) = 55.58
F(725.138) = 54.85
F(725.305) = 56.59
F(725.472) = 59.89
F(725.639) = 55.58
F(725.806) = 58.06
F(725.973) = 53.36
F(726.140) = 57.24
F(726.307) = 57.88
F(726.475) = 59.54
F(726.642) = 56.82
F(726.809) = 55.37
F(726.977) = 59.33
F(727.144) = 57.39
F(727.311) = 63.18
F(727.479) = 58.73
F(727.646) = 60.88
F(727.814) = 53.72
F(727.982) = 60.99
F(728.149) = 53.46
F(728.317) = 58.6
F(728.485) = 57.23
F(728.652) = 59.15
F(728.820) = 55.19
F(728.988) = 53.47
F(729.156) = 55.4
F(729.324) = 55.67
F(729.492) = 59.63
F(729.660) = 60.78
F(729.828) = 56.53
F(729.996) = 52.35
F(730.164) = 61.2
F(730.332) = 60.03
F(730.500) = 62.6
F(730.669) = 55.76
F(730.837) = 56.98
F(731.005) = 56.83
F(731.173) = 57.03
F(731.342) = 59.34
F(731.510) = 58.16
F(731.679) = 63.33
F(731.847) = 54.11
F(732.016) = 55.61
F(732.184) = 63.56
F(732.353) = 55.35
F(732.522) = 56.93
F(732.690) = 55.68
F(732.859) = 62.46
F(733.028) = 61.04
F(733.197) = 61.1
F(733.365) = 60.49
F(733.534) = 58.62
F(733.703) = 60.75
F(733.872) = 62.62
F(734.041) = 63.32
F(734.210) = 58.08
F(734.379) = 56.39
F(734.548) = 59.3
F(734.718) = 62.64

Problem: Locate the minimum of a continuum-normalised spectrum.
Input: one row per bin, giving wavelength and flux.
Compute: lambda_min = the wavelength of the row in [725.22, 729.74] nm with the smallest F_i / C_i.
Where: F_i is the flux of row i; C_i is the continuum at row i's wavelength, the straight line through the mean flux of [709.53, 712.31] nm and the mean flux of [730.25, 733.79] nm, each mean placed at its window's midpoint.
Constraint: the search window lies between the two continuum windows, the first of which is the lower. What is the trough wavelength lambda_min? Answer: 728.988 nm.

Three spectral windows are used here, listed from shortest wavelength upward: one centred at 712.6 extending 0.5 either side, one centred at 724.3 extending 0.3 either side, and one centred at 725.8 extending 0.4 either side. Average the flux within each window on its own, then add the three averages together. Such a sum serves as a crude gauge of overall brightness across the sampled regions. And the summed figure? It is 171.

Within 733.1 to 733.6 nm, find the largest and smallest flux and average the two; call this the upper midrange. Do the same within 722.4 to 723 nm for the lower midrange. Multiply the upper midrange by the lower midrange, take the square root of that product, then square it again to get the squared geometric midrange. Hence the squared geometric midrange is 3410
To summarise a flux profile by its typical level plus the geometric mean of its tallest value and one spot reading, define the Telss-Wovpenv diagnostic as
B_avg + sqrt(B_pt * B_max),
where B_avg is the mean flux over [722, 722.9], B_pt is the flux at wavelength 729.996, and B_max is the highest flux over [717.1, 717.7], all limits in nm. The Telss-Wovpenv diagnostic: 115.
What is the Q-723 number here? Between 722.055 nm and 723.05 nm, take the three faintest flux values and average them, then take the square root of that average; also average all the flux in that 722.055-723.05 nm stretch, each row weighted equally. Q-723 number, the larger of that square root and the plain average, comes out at 57.0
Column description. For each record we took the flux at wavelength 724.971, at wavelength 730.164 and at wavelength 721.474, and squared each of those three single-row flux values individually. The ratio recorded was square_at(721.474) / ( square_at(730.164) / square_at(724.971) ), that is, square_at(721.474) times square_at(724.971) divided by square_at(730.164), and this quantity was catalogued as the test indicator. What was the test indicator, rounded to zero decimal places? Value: 2486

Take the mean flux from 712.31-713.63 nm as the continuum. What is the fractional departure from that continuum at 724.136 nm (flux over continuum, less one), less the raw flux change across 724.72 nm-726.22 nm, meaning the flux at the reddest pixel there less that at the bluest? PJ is -2.1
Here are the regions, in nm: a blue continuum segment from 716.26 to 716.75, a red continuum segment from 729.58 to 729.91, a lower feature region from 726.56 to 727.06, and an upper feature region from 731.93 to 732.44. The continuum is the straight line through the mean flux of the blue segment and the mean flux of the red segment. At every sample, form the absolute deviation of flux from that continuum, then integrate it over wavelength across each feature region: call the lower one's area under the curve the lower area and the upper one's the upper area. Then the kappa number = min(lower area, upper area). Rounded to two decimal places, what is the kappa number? 0.66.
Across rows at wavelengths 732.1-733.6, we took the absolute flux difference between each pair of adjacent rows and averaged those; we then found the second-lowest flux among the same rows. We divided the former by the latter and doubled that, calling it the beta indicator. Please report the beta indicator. 0.098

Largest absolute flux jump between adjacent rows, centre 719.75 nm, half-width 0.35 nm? 1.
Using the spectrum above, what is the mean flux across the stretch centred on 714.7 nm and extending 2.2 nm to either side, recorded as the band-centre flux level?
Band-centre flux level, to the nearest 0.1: 54.5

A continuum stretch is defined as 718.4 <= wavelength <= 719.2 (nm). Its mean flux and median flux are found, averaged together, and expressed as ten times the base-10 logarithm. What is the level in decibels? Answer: 17.5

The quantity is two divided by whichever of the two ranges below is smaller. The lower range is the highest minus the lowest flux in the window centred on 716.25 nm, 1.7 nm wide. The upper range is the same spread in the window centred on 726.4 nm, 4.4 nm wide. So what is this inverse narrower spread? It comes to 0.26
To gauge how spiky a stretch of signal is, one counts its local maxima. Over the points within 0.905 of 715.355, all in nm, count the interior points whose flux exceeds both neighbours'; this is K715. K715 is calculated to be 3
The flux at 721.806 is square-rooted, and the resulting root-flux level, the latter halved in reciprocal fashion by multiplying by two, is 15.6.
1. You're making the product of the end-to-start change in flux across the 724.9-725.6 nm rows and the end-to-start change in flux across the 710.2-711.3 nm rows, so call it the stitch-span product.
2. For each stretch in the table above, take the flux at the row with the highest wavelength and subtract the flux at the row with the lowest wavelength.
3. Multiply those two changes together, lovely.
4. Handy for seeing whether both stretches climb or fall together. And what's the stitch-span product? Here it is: -28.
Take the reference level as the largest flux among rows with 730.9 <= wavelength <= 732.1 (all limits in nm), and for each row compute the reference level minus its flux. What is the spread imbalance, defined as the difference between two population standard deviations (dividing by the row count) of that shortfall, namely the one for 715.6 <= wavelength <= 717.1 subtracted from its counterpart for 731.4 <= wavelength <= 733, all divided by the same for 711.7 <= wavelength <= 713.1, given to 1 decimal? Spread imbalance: 0.5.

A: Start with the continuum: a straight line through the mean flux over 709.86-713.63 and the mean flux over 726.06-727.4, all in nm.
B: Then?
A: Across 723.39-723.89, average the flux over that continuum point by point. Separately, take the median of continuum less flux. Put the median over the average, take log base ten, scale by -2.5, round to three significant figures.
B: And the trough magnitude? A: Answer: -1.22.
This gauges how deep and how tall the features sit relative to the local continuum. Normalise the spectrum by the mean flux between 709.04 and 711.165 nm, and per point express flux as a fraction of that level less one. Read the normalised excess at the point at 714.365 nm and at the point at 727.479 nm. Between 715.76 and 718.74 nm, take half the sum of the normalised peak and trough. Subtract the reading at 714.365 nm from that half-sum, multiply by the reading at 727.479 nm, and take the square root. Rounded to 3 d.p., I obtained 0.035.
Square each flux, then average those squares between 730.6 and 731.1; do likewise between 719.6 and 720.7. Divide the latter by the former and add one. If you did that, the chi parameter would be 1.94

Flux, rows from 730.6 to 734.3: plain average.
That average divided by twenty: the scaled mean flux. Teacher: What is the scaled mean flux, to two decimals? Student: 2.95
